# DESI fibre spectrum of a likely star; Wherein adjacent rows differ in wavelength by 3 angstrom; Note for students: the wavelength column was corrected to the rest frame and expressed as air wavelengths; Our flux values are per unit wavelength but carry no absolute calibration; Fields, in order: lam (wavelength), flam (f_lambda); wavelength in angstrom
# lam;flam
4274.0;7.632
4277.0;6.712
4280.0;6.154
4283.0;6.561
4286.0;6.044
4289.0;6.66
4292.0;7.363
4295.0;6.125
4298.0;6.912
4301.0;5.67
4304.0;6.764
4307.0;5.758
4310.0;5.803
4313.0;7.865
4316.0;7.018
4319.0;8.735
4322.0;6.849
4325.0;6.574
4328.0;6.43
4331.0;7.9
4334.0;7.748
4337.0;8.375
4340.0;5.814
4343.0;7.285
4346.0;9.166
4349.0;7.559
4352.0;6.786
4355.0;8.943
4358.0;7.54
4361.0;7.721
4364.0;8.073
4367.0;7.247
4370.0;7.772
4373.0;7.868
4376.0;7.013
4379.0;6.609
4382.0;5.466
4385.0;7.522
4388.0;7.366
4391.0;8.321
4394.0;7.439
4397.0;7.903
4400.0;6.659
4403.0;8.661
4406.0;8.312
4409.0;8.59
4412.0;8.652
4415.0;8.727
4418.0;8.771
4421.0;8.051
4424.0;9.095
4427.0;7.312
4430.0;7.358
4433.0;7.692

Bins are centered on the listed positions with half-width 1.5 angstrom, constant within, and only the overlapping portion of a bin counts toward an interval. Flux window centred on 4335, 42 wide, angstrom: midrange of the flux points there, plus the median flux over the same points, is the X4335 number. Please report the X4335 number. 14.9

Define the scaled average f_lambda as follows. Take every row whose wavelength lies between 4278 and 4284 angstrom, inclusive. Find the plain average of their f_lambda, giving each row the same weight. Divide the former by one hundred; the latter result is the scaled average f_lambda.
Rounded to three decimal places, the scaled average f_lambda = 0.064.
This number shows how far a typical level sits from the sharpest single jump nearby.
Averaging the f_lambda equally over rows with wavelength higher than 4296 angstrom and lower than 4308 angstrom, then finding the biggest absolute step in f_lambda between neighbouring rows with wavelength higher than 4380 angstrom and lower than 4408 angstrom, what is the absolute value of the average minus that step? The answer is 4.2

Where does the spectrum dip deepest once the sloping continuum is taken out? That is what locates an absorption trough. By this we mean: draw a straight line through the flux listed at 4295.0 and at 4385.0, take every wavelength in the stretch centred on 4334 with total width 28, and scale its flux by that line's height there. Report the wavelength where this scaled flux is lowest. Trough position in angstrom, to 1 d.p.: 4340.0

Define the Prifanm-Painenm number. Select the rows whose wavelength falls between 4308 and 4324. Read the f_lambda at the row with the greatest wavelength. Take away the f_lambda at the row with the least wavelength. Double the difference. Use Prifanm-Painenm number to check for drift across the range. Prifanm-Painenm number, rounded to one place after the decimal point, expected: 2.1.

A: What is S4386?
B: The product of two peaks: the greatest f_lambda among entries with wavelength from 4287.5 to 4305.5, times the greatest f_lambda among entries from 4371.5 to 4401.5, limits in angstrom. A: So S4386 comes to 61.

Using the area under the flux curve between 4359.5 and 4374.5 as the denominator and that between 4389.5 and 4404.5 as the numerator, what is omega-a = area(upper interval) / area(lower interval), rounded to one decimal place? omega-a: 1.0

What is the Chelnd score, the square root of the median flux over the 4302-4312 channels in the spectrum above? 2.41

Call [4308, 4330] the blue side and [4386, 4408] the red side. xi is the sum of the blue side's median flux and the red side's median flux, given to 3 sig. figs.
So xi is 14.8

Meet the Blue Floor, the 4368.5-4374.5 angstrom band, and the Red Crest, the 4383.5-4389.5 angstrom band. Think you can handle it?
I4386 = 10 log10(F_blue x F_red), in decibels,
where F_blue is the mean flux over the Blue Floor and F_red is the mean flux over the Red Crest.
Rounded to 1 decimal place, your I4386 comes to 17.7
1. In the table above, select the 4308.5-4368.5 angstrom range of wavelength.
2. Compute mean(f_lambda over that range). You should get 7.47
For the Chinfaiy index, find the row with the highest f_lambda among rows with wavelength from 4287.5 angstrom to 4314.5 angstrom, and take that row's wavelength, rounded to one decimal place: 4313.0 angstrom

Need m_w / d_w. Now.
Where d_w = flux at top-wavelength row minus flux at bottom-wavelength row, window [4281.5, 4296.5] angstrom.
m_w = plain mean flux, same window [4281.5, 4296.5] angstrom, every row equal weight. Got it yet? -15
